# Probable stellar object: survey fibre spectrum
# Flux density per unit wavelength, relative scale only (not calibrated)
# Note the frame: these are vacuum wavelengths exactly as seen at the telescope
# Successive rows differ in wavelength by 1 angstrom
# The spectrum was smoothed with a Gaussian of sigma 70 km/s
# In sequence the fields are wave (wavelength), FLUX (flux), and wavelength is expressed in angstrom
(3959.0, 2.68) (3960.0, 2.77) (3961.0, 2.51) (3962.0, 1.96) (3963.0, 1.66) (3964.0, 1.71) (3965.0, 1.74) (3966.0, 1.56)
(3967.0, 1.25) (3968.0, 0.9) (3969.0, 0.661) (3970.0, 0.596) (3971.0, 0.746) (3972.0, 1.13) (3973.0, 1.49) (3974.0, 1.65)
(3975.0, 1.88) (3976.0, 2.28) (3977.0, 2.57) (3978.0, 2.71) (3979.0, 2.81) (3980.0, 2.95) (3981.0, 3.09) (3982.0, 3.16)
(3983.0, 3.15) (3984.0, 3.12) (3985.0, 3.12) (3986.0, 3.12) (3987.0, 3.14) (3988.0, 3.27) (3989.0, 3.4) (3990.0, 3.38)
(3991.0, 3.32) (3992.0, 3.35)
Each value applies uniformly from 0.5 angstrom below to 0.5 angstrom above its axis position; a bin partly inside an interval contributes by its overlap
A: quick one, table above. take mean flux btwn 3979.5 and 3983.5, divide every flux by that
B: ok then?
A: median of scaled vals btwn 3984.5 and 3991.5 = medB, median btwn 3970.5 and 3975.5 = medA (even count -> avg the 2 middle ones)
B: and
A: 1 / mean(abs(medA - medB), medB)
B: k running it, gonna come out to 1.2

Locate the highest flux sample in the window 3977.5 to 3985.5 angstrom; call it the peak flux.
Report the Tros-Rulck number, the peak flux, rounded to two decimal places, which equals 3.16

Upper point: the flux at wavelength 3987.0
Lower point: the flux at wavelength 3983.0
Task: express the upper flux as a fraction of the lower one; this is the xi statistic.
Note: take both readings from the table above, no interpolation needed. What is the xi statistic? 1.00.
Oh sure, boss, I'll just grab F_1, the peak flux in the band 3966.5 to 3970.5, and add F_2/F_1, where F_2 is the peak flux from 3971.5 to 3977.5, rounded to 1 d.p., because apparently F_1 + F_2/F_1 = 3.3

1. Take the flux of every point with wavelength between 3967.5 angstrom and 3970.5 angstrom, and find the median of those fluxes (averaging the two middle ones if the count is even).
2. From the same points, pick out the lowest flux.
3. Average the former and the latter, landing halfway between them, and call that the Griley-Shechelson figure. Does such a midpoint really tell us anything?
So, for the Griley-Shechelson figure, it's 0.6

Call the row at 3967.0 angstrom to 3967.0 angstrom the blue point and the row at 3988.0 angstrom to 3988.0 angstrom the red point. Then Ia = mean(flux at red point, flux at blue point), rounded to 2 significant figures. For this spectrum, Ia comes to 2.3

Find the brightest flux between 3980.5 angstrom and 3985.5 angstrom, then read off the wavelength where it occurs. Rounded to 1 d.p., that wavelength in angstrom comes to 3982.0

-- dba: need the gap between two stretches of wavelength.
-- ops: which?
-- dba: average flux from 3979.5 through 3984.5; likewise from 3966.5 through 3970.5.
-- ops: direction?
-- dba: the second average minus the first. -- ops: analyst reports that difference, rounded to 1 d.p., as -2.2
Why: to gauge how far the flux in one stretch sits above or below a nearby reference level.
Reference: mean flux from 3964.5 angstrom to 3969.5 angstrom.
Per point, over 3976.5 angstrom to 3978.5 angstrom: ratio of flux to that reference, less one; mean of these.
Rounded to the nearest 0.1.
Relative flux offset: 1.2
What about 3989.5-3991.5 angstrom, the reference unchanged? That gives 1.7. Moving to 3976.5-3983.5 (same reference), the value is 1.4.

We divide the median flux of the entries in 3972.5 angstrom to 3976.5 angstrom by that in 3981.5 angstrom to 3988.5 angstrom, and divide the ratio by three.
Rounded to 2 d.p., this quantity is 0.19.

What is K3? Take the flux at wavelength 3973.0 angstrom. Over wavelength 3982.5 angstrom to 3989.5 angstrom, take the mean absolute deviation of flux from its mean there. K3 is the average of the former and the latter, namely 0.8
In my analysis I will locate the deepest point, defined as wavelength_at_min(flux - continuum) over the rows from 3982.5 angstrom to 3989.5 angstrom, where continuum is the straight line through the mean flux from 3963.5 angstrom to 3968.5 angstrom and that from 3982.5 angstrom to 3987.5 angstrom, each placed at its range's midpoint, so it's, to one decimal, 3987.0 angstrom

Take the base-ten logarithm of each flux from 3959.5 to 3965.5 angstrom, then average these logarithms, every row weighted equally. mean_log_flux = 0.30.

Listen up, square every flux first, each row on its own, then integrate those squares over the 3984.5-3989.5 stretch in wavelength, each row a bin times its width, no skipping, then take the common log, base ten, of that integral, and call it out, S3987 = 1.71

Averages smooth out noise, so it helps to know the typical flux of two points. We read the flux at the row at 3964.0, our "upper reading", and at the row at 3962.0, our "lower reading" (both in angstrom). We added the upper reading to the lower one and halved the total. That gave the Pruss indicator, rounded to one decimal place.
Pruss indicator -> 1.8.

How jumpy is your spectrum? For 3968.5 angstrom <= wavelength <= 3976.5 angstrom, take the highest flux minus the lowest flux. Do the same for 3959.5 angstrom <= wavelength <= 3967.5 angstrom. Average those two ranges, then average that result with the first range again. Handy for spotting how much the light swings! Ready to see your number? 1.6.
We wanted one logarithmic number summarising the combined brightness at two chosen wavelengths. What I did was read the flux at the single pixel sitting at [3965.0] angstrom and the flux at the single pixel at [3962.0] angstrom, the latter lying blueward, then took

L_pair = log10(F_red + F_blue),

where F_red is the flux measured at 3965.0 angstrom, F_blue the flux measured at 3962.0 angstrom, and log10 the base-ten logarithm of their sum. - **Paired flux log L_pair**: 0.57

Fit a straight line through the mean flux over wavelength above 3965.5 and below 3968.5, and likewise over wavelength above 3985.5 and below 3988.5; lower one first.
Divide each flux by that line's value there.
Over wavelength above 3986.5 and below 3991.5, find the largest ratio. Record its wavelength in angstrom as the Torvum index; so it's 3989.0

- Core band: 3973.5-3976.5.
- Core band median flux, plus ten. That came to 11.9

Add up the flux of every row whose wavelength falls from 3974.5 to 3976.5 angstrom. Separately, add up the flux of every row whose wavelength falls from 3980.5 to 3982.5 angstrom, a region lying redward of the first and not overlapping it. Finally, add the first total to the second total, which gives 10.4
